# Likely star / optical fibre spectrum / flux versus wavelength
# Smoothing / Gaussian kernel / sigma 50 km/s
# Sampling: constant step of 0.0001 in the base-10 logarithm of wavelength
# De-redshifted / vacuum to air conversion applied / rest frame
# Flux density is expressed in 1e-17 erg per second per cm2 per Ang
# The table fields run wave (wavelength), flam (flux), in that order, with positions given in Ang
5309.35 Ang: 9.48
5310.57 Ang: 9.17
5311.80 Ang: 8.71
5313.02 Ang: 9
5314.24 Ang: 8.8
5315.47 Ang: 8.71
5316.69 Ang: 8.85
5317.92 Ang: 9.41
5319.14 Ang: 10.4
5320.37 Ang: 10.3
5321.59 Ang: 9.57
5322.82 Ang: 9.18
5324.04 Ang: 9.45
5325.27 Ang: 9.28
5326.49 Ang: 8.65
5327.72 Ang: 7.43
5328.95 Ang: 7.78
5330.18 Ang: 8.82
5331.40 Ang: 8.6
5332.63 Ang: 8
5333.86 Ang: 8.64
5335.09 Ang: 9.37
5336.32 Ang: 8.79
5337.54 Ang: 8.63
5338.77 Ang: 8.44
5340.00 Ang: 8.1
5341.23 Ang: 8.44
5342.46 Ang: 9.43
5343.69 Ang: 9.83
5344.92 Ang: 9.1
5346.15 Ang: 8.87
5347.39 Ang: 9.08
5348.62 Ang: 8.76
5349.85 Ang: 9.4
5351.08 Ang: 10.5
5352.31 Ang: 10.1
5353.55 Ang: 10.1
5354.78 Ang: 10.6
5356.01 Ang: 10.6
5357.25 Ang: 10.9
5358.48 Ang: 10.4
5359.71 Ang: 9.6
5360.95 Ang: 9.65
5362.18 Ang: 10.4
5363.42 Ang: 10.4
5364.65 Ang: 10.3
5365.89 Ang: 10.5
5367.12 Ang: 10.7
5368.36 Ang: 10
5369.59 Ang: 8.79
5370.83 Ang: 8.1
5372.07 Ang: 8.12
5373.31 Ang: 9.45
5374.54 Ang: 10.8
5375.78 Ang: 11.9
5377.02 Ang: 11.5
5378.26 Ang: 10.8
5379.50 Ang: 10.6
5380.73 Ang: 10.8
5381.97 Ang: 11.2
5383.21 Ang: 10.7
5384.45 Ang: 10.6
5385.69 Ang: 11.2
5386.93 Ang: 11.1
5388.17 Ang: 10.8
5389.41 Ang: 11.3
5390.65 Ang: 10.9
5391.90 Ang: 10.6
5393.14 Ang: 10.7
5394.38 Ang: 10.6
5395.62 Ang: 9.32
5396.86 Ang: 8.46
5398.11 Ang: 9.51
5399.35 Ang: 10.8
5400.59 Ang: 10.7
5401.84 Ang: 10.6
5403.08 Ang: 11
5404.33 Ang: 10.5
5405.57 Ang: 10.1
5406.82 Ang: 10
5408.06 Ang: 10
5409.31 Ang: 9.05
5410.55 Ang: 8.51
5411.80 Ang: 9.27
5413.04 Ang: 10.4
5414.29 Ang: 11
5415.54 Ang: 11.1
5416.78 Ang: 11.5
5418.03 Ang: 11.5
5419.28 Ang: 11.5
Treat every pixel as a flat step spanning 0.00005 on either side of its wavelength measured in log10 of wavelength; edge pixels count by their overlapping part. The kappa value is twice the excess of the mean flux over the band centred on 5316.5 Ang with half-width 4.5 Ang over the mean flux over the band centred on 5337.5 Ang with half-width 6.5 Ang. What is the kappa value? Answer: 1.2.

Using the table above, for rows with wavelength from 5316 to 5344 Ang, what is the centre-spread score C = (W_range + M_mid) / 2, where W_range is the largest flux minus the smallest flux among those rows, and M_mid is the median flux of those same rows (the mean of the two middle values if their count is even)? 5.9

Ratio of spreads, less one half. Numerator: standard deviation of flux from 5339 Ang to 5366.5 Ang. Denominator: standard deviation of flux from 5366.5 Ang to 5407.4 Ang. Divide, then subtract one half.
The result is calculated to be 0.3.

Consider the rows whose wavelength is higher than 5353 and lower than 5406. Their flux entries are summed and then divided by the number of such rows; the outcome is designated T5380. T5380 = 10.4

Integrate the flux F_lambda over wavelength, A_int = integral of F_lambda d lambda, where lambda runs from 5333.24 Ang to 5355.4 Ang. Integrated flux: 205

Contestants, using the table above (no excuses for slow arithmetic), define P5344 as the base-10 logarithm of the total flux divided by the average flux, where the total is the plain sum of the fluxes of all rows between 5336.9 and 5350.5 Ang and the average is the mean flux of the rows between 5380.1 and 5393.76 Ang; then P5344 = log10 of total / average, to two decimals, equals 0.95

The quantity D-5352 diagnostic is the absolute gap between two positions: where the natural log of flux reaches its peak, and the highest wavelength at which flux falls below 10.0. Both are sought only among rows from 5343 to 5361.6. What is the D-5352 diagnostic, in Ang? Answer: 3.7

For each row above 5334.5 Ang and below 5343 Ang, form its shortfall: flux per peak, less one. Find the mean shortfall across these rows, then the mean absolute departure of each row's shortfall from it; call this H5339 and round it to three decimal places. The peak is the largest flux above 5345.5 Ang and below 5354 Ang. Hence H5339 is 0.037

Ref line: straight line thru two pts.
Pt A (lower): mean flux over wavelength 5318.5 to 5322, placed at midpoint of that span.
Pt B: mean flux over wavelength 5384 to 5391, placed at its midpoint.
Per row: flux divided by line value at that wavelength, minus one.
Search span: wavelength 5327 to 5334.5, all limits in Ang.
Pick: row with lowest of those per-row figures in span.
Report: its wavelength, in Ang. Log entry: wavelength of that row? 5327.72 Ang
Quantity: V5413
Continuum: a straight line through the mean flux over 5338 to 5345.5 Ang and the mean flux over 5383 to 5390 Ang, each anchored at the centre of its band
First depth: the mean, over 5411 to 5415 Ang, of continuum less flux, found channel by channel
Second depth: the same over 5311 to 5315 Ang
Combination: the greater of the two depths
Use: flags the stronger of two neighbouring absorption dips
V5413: 2.0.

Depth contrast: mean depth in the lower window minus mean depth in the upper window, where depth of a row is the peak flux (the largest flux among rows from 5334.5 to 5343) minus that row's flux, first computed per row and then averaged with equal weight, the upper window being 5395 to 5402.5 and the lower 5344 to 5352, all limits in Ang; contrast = 0.6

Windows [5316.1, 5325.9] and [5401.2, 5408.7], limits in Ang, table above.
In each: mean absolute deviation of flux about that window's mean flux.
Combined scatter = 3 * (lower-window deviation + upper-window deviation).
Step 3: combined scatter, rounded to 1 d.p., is 2.2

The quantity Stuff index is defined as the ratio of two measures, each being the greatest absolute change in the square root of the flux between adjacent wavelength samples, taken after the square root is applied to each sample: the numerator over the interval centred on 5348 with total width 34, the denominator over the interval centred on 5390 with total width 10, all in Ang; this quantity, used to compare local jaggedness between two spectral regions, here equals 2.3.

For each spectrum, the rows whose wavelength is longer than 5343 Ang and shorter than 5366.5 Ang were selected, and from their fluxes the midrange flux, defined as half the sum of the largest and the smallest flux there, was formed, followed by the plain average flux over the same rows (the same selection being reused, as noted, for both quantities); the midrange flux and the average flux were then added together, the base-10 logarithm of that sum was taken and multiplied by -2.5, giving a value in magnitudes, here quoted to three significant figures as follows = -3.24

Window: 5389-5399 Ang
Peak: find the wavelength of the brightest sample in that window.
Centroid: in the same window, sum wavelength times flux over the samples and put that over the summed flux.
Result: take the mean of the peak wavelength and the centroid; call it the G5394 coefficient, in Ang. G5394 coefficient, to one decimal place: 5391.5 Ang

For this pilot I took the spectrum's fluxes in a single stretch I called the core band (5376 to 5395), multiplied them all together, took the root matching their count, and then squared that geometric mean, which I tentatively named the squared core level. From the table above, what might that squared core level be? 119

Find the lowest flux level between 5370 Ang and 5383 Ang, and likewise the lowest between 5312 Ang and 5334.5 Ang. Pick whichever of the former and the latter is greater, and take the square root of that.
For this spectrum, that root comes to 2.85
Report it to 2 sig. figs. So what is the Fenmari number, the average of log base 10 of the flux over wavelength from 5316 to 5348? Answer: 0.95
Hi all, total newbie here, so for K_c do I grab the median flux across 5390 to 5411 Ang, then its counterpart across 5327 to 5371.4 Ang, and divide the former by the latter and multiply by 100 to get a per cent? 112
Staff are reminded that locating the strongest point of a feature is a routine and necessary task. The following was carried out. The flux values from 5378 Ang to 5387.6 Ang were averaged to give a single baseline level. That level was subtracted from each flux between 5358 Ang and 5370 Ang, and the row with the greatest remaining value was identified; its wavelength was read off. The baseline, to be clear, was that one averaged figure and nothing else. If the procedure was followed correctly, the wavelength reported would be 5367.12 Ang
